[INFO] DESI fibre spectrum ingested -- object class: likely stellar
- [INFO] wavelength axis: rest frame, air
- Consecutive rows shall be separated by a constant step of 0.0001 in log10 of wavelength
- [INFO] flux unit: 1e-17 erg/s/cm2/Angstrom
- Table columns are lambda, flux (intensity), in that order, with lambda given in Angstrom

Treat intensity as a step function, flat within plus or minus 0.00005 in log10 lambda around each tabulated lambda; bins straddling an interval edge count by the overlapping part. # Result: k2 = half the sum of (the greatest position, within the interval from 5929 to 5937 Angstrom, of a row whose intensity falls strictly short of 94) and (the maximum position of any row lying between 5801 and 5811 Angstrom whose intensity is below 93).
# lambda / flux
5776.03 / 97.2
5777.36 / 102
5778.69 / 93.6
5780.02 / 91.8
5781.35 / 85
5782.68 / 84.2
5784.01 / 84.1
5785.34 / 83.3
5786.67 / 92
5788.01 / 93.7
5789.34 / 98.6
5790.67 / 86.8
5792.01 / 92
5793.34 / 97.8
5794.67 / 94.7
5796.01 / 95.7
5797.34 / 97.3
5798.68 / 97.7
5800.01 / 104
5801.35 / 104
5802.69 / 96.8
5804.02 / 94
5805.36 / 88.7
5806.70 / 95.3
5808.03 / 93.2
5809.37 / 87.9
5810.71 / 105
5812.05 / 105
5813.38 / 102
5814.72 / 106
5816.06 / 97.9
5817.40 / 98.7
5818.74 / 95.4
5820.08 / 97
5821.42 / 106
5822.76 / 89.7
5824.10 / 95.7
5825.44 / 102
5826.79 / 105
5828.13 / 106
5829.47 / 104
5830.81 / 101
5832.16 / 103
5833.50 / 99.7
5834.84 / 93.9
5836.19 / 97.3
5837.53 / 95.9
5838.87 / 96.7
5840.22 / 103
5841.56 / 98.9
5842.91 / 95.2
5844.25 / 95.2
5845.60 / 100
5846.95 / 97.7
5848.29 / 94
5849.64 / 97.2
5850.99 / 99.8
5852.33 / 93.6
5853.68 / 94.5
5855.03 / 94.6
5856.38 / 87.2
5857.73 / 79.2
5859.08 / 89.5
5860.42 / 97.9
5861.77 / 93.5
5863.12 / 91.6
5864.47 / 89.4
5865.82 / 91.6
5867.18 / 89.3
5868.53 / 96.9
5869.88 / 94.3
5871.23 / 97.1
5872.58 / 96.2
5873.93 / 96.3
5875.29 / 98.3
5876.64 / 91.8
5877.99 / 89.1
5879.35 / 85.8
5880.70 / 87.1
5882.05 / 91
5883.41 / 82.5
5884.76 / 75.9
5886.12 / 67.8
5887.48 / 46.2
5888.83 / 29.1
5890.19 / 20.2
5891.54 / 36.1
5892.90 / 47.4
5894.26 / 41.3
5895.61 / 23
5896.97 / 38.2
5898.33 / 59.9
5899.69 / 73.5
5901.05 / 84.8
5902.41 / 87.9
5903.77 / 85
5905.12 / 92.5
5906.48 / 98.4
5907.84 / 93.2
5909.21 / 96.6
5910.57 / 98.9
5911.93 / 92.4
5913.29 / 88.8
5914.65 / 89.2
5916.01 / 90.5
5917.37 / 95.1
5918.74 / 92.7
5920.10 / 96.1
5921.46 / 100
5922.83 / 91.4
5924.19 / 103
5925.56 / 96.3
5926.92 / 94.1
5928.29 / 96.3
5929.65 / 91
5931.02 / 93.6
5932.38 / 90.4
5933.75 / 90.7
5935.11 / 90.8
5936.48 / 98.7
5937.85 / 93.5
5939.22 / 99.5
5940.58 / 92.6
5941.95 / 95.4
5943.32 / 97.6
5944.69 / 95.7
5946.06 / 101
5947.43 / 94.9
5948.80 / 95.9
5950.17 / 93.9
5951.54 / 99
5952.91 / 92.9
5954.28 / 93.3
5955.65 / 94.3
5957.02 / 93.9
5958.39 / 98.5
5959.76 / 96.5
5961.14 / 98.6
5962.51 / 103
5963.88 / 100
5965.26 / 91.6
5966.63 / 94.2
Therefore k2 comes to 5872.2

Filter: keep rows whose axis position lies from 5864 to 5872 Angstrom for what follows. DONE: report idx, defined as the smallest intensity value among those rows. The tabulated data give 89.3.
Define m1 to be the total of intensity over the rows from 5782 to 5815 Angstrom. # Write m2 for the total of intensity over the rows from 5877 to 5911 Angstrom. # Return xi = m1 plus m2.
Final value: 4111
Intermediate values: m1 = 2380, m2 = 1731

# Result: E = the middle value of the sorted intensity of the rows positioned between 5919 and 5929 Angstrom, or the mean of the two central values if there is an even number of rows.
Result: 96.3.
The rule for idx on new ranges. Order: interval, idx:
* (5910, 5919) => 88.8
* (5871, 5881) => 85.8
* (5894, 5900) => 23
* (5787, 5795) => 86.8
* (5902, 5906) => 85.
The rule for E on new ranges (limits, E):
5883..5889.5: 67.8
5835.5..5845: 96.7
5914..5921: 92.7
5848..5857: 94.5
